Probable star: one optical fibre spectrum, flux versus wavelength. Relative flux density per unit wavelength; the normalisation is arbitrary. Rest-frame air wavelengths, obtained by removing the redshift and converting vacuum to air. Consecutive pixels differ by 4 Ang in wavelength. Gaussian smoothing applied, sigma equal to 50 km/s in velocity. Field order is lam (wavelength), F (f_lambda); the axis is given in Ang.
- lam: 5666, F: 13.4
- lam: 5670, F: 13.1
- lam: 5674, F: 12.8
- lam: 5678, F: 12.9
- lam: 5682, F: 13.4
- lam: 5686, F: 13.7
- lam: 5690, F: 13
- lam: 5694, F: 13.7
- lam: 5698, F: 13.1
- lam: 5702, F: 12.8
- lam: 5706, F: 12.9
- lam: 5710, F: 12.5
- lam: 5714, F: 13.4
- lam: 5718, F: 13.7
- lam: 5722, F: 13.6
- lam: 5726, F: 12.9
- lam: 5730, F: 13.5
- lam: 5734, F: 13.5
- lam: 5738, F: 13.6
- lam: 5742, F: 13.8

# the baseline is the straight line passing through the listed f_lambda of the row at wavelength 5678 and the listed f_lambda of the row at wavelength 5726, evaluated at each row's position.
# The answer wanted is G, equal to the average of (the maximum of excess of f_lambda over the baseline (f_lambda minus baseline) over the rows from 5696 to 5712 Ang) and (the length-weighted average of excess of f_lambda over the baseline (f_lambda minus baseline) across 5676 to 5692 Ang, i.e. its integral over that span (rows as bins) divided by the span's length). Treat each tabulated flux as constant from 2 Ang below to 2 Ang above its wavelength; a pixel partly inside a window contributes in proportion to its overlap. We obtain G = 0.275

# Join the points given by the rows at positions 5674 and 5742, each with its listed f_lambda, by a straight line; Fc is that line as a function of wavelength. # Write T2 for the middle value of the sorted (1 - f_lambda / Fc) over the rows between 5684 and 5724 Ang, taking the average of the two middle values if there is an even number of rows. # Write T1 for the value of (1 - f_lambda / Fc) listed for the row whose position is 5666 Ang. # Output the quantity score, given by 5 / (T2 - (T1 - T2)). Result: 86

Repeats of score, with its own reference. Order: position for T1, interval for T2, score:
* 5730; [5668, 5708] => -408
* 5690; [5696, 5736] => 254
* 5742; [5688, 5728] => 743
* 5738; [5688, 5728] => -1412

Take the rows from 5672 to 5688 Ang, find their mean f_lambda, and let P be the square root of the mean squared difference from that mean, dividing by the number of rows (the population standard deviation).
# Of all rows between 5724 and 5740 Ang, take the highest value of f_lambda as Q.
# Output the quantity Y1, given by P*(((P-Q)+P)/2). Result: -2.4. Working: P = 0.37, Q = 13.6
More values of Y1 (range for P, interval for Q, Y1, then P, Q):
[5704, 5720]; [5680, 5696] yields -2.9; 0.46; 13.7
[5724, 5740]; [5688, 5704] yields -1.8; 0.28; 13.7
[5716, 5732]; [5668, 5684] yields -2.0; 0.31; 13.4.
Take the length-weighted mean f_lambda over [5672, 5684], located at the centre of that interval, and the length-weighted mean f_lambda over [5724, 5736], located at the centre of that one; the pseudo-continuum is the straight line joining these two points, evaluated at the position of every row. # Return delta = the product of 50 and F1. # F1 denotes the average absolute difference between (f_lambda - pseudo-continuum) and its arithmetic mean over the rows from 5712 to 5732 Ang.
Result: 10.8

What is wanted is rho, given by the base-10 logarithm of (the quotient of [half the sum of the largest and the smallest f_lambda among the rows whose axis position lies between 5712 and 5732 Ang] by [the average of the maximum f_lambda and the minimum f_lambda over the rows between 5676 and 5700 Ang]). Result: 0.000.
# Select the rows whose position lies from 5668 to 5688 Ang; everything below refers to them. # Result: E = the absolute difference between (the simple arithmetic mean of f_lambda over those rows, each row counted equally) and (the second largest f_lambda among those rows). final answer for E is 0.220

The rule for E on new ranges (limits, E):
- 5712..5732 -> 0.180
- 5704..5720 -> 0.275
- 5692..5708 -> 0.025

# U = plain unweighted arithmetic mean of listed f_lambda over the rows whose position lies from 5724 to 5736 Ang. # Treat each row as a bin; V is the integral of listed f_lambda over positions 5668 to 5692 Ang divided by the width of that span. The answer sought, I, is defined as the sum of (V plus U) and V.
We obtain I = 39.6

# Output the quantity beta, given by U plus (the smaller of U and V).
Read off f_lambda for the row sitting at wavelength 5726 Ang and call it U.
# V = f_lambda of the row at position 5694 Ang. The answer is 25.8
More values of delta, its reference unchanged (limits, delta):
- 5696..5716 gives 12.4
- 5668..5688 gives 13.6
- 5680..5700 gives 14.0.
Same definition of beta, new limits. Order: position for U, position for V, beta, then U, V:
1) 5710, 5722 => 25.0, 12.5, 13.6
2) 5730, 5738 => 27.0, 13.5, 13.6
